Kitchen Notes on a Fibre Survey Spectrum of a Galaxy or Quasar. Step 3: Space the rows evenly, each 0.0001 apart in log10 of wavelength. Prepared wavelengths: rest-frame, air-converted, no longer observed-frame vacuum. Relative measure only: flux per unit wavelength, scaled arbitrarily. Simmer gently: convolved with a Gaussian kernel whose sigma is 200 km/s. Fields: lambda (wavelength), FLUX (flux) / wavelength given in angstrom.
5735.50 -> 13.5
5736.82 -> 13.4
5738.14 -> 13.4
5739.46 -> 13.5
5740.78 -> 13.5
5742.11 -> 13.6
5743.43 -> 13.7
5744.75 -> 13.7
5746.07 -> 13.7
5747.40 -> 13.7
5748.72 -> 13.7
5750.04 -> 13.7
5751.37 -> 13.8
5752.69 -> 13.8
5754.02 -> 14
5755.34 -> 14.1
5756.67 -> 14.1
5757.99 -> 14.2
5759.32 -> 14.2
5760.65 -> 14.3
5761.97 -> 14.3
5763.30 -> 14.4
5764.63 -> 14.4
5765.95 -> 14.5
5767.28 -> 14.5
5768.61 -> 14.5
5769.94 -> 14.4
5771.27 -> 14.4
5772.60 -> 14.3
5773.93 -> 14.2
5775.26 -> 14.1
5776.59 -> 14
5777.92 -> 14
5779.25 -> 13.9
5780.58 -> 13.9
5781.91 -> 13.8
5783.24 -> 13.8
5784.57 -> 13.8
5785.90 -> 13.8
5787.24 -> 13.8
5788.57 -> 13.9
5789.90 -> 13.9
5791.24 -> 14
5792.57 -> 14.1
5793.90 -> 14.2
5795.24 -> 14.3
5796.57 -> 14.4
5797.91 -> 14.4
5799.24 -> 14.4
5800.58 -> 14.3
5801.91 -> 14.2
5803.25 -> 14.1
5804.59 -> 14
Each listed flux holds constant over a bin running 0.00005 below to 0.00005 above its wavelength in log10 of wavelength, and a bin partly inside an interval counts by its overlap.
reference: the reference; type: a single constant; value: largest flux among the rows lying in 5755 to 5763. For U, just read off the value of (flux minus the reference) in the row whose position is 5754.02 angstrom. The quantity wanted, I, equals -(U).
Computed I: 0.3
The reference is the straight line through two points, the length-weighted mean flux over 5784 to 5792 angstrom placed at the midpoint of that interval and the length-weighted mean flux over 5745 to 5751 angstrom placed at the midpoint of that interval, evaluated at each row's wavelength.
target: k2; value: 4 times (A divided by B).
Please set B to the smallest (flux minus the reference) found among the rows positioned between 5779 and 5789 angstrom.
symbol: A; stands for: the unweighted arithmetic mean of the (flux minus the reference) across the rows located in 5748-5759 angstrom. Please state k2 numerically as -13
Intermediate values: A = 0.2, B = -0.1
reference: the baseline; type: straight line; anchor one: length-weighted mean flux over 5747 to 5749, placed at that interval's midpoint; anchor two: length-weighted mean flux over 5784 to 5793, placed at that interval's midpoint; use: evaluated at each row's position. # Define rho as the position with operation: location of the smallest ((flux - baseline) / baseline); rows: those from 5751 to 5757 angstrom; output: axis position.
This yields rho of 5752.69 angstrom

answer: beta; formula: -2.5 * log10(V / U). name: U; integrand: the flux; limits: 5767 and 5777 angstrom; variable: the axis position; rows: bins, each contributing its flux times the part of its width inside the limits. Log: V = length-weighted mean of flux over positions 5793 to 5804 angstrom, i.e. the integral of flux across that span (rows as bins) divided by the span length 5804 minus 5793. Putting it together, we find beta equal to 2.50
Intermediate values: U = 143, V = 14.3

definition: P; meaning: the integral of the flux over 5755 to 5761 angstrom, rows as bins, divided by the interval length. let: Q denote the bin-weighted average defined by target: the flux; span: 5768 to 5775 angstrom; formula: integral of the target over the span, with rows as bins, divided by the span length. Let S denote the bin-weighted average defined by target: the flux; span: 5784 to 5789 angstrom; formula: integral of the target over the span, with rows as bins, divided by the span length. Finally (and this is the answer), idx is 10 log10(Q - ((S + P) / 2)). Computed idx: -4.6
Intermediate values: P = 14.2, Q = 14.3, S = 13.8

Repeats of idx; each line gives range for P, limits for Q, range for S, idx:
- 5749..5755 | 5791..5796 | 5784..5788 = -4.3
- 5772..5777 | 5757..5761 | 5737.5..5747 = -4.7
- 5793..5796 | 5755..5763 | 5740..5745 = -5.6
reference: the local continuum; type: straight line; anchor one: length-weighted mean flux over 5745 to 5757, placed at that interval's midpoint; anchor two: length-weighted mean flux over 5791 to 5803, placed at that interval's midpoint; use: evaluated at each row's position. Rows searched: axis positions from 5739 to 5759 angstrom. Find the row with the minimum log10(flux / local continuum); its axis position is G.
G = 5740.78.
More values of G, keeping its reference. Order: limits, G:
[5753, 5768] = 5754.02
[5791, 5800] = 5791.24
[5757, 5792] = 5787.24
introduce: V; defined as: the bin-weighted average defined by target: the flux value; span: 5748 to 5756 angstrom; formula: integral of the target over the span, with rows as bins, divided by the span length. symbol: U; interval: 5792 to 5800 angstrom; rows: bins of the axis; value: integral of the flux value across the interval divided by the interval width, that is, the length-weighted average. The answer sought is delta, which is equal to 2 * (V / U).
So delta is 1.94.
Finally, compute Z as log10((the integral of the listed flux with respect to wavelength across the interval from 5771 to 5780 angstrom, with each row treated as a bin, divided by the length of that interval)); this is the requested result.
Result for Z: 1.15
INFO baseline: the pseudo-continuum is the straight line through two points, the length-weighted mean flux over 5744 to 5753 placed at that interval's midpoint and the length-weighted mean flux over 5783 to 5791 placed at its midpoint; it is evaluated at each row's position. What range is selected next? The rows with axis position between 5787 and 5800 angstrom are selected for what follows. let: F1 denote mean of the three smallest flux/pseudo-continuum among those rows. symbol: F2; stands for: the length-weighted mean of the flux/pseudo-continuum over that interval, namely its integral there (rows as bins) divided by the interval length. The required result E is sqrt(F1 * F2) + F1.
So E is 2.01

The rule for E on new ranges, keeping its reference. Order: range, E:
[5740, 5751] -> 1.98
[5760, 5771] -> 2.08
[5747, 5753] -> 2.00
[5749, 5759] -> 2.01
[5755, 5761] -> 2.06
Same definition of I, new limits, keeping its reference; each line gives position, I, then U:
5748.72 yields 0.6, -0.60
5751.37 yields 0.5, -0.50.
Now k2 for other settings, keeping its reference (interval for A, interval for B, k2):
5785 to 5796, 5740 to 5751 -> -3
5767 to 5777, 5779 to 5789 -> -32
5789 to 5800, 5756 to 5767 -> 4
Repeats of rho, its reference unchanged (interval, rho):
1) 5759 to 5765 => 5759.32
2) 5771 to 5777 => 5776.59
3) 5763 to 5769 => 5764.63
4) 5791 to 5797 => 5791.24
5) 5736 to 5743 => 5738.14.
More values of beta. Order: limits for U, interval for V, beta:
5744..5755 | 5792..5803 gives 2.56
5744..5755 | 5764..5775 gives 2.56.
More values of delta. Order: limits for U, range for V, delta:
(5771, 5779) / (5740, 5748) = 1.93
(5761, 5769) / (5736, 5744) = 1.87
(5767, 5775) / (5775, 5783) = 1.94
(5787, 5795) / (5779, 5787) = 1.97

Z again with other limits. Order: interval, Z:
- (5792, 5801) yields 1.16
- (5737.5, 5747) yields 1.13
